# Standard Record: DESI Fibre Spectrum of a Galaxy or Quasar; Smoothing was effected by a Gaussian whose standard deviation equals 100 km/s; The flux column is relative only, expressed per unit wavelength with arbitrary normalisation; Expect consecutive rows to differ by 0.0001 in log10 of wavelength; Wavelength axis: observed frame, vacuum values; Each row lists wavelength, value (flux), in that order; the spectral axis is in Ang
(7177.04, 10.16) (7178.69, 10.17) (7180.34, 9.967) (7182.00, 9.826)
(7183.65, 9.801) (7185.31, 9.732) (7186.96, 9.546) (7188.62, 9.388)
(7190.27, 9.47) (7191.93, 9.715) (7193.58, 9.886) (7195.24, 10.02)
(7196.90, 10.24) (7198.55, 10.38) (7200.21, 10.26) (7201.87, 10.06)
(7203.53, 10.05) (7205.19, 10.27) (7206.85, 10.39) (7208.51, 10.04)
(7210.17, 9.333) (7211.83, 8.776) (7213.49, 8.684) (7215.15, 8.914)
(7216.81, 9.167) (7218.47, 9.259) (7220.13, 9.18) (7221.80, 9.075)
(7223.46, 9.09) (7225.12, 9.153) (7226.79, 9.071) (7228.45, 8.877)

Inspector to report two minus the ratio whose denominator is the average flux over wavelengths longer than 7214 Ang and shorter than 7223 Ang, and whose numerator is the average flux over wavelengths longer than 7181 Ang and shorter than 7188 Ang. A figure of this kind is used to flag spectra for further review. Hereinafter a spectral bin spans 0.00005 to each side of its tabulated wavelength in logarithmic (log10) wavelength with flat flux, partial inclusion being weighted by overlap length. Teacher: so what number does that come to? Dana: 0.93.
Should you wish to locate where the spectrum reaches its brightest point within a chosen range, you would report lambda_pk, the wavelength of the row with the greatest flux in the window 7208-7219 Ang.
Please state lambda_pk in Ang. 7208.51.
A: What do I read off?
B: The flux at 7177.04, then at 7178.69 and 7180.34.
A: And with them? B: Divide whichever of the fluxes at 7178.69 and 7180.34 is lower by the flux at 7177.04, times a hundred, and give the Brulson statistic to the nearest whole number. 98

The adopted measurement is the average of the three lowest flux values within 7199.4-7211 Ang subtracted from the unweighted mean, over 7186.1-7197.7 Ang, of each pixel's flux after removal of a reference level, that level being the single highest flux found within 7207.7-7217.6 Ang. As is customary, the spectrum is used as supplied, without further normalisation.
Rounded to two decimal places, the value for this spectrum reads -10.10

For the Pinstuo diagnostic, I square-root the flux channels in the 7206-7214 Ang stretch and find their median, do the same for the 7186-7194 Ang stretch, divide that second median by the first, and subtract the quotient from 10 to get 8.99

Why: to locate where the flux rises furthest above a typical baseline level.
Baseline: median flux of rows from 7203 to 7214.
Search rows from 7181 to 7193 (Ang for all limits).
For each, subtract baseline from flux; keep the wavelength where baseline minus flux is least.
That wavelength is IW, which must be 7182.00 Ang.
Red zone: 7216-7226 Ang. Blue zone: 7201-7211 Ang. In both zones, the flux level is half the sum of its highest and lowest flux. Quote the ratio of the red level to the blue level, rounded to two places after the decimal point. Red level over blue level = 0.93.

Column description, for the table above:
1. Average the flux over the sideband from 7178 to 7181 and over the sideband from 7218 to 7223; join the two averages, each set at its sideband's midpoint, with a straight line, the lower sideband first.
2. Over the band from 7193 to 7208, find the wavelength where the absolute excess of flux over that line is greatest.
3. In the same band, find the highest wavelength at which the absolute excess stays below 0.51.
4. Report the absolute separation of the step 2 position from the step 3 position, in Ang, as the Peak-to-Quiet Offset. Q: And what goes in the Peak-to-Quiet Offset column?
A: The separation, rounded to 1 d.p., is 5.0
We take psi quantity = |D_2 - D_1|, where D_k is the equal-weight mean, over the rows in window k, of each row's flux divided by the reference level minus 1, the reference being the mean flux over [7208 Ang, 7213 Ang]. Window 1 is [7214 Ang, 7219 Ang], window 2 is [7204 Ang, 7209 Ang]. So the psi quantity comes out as 0.12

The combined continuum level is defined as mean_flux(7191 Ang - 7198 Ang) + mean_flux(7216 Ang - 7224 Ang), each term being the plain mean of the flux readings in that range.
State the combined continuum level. 19.1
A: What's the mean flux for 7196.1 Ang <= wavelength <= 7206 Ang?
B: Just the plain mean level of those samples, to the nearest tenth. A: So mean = 10.2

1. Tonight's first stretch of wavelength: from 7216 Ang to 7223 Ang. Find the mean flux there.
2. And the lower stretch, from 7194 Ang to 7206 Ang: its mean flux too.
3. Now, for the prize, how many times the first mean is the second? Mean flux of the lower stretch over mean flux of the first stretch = 1.11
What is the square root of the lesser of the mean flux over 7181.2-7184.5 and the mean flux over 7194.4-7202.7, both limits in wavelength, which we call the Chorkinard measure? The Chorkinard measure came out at 3.13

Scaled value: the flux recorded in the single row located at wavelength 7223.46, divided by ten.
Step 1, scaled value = 0.91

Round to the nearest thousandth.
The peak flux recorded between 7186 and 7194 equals 9.886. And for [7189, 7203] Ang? 10.380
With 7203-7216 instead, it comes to 10.390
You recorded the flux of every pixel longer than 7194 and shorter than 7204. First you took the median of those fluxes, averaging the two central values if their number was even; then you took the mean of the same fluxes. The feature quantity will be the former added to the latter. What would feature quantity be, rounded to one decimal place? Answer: 20.3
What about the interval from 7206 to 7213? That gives 19.3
